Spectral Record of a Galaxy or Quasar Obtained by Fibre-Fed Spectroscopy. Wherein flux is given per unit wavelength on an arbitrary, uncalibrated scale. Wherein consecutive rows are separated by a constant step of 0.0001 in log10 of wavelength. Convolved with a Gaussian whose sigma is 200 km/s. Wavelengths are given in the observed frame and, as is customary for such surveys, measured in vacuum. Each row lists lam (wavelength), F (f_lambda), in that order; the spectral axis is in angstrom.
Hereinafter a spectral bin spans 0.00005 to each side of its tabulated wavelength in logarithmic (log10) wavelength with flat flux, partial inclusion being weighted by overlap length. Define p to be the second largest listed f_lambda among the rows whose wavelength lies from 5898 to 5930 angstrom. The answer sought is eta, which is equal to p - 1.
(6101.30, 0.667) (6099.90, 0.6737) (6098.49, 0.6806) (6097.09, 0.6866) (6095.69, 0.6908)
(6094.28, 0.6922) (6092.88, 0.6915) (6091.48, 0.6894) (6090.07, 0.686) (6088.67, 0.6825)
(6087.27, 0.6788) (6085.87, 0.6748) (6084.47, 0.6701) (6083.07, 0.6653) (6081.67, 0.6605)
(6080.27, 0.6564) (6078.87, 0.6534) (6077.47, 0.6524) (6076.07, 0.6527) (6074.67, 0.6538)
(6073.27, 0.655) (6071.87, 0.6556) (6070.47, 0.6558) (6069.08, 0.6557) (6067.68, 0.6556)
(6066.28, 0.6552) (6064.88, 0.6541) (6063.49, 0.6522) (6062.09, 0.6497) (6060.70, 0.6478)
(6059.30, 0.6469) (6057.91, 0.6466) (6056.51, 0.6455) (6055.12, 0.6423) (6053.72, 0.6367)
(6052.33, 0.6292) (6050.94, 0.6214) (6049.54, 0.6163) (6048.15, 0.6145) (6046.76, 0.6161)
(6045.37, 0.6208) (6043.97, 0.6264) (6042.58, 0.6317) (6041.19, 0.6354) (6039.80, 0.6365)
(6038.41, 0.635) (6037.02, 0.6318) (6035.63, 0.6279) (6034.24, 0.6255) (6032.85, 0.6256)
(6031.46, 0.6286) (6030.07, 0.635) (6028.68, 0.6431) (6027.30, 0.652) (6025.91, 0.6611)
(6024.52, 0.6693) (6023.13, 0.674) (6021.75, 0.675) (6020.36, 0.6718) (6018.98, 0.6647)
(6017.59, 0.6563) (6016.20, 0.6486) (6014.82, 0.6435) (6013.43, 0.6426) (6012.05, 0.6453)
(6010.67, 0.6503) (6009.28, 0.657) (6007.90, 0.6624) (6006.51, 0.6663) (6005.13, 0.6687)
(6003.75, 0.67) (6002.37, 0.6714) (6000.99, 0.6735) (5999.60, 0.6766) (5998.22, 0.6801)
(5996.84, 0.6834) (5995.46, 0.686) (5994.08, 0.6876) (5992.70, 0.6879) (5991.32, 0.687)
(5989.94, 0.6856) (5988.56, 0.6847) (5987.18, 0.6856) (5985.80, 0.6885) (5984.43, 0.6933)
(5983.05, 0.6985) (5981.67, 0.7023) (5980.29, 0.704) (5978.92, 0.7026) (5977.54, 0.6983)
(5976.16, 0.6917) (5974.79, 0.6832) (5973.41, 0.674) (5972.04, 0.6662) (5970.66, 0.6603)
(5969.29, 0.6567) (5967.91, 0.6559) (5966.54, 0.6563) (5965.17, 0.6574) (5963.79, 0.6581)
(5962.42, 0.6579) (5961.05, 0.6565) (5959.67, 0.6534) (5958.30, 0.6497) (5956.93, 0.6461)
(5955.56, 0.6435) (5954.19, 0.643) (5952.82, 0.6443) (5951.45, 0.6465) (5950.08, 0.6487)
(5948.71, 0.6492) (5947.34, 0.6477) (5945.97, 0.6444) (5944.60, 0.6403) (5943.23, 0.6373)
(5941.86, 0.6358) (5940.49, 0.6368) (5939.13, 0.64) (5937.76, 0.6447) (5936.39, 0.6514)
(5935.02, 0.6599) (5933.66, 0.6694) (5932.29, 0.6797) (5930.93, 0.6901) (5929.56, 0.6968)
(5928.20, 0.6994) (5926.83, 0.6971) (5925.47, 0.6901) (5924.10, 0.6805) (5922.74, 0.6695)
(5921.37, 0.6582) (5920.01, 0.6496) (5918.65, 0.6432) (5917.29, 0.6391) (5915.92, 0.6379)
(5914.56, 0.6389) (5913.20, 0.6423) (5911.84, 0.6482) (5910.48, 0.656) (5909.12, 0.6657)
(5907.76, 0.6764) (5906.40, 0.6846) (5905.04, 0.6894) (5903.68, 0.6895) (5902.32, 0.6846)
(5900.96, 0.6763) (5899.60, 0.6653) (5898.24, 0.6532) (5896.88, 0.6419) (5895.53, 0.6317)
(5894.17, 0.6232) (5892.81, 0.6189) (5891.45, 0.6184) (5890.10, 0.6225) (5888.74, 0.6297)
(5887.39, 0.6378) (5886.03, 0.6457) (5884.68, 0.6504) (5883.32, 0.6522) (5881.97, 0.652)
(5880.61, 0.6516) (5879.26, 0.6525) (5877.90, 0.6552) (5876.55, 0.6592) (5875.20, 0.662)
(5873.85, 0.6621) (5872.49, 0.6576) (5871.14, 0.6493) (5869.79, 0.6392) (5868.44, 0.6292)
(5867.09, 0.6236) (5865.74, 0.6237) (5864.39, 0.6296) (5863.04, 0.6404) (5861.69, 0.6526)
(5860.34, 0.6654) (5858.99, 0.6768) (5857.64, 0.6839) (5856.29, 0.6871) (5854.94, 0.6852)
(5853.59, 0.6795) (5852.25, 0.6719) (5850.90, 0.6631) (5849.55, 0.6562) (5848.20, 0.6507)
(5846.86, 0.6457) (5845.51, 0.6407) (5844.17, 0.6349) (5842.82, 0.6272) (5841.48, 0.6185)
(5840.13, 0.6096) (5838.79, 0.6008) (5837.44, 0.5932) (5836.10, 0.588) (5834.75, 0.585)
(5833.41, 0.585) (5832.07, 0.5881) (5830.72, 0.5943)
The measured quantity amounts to -0.303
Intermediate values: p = 0.6971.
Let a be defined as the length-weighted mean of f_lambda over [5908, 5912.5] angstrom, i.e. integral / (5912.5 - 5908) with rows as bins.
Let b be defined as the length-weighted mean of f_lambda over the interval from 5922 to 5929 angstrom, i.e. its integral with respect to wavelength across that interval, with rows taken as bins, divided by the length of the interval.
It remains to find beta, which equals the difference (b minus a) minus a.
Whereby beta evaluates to -0.631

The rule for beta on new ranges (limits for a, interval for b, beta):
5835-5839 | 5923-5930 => -0.491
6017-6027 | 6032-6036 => -0.708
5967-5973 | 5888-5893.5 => -0.699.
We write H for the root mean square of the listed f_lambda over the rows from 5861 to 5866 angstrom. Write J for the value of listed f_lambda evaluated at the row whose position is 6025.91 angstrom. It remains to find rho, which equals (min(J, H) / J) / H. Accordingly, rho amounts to 1.51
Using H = 0.637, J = 0.6611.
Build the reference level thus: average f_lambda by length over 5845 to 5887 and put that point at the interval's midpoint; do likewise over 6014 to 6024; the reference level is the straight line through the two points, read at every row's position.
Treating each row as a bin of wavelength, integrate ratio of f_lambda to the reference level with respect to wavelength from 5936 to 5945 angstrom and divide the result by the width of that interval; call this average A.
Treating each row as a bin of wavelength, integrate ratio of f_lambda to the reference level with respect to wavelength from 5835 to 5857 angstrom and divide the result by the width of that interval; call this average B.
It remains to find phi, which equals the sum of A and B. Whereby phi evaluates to 1.95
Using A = 0.97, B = 0.98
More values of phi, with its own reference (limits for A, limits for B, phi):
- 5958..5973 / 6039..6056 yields 1.94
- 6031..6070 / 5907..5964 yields 1.96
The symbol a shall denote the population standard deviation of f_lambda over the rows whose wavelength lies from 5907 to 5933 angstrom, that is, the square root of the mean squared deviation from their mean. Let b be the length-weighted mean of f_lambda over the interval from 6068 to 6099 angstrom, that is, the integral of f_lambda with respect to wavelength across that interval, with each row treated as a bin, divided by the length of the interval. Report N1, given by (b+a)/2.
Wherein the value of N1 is 0.346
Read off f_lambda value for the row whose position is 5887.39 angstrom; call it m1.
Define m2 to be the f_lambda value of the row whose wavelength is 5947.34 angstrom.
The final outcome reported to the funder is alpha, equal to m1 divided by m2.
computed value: 0.98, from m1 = 0.6378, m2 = 0.6477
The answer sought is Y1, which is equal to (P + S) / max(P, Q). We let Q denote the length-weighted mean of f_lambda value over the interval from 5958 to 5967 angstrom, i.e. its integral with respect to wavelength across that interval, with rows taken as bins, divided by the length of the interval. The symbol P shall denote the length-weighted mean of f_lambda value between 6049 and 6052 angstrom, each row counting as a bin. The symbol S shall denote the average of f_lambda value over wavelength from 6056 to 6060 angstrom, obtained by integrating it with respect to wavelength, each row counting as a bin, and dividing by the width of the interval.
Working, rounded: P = 0.620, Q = 0.656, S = 0.646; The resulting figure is 1.93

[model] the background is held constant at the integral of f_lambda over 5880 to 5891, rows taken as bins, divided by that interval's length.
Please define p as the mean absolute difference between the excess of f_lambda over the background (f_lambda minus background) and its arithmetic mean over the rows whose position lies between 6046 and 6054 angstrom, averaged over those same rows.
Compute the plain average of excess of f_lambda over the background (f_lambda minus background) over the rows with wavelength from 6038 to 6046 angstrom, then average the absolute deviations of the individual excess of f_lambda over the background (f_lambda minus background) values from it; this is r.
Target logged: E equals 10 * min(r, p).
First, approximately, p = 0.007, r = 0.0049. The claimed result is 0.049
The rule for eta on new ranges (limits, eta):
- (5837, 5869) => -0.315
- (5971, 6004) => -0.297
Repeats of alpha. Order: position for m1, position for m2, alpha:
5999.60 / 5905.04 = 0.98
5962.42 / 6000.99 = 0.98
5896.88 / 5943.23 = 1.01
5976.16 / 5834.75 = 1.18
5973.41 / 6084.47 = 1.01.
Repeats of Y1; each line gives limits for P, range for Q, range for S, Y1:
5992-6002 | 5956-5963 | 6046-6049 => 1.91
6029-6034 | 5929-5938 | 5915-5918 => 1.89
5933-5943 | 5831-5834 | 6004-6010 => 2.02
